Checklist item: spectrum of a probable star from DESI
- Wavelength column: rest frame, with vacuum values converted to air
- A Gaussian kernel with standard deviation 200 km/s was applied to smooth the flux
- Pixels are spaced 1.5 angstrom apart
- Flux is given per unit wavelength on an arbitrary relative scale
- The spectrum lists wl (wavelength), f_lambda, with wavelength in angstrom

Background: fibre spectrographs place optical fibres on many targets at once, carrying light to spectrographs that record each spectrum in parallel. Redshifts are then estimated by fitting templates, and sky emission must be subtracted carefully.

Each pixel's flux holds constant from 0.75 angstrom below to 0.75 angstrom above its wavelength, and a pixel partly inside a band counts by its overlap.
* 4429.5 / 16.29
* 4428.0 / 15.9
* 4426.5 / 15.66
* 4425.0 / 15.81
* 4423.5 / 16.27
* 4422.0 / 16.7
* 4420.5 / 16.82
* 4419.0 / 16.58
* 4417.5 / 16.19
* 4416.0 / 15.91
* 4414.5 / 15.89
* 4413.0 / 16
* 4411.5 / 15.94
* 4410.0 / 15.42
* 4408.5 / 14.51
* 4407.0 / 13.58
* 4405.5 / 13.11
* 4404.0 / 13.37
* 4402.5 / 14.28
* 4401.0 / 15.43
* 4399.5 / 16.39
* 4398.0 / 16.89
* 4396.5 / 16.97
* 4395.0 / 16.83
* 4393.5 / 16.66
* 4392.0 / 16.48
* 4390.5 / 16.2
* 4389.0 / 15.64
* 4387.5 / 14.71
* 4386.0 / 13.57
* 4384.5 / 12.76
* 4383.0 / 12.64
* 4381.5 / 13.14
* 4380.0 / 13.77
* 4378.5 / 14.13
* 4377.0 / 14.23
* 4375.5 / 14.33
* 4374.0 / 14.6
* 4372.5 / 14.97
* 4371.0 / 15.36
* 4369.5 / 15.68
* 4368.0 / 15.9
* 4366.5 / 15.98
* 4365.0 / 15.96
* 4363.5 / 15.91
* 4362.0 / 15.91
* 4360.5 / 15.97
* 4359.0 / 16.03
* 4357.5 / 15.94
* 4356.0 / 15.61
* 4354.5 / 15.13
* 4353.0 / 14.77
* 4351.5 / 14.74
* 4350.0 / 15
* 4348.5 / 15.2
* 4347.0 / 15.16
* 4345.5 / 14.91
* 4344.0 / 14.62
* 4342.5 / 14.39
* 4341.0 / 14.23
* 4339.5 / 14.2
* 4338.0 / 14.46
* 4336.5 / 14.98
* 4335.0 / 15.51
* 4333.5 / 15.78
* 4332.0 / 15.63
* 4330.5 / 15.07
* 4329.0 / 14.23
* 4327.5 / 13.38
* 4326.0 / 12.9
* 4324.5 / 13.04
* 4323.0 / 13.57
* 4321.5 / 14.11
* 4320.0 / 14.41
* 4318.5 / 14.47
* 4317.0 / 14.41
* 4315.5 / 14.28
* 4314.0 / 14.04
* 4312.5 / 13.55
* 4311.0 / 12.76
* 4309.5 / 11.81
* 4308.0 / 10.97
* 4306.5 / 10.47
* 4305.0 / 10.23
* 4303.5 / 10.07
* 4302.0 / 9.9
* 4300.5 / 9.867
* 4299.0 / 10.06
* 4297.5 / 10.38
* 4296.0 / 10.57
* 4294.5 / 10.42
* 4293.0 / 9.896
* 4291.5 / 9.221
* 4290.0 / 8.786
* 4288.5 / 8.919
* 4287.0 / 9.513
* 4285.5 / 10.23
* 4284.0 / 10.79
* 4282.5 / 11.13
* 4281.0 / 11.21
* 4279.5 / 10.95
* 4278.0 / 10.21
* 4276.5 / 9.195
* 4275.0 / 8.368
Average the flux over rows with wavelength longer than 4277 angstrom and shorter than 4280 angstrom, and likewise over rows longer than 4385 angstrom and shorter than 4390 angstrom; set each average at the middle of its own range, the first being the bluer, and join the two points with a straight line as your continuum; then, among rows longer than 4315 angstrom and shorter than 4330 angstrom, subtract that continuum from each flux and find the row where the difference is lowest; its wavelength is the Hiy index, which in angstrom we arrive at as 4326.0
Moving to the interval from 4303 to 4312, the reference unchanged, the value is 4303.5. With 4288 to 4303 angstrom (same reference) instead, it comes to 4290.0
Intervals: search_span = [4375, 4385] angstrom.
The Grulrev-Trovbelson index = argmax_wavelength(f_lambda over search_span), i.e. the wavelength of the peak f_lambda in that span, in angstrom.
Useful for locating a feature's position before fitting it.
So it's 4375.5 angstrom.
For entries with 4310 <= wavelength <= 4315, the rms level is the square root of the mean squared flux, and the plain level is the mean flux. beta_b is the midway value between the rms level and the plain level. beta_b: 13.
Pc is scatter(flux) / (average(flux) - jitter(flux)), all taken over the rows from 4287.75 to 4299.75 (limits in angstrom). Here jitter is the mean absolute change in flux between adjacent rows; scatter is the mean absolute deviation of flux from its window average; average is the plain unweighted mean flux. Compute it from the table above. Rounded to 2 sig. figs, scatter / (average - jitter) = 0.064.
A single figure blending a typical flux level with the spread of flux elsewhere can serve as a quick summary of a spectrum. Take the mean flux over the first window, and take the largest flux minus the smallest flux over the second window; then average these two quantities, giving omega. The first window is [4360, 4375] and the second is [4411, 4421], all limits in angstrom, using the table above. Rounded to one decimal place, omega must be 8.3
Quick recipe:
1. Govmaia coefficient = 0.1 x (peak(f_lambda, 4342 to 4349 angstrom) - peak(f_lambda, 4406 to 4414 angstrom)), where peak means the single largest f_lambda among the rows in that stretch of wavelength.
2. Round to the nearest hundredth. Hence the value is -0.08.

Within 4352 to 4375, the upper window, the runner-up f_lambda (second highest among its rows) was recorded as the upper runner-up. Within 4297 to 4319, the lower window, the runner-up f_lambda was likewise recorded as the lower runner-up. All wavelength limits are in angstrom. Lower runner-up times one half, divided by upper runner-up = 0.451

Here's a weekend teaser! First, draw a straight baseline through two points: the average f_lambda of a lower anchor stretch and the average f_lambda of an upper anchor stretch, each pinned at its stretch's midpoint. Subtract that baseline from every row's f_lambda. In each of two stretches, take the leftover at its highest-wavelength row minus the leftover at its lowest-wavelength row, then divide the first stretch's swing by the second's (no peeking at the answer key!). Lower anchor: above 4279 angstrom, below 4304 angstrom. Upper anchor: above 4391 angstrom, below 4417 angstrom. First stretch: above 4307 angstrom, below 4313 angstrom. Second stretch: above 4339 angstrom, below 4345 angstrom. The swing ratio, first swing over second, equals 12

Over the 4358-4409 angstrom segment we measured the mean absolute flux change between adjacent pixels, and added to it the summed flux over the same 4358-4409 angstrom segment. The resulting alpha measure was 512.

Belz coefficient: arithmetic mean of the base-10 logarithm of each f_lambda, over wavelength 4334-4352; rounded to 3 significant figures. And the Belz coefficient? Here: 1.17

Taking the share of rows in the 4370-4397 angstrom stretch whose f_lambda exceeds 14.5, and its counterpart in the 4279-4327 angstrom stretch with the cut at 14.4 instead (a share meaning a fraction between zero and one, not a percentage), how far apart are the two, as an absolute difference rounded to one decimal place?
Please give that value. 0.5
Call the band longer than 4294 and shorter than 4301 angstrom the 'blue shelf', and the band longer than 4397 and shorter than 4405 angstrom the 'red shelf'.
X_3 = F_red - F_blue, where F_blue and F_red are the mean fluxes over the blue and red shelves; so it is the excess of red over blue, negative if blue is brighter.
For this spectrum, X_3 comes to 5.0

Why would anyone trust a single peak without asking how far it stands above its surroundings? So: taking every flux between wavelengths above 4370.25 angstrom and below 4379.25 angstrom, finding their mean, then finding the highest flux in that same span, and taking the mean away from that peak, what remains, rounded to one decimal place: 0.8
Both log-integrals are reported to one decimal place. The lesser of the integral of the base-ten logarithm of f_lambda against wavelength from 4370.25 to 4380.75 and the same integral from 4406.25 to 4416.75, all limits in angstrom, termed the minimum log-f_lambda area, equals 12.2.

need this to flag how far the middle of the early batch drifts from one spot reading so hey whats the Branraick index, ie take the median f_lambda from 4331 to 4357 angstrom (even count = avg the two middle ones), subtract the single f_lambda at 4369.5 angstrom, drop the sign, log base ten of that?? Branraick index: -0.2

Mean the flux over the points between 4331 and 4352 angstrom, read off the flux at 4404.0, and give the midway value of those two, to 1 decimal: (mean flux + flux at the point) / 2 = 14.1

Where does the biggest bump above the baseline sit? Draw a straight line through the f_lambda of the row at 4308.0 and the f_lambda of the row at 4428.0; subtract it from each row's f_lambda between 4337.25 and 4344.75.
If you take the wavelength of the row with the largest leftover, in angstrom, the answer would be 4338.0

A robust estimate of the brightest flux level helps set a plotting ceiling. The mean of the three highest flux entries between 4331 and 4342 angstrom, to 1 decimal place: 15.6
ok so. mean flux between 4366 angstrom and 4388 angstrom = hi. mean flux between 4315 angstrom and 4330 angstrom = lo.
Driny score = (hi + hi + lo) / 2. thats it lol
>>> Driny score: 21.3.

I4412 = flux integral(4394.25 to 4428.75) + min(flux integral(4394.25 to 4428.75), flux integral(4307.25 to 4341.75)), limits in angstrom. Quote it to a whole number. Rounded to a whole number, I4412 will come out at 1023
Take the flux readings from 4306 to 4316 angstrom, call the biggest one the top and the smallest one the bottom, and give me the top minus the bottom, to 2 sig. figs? 3.8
